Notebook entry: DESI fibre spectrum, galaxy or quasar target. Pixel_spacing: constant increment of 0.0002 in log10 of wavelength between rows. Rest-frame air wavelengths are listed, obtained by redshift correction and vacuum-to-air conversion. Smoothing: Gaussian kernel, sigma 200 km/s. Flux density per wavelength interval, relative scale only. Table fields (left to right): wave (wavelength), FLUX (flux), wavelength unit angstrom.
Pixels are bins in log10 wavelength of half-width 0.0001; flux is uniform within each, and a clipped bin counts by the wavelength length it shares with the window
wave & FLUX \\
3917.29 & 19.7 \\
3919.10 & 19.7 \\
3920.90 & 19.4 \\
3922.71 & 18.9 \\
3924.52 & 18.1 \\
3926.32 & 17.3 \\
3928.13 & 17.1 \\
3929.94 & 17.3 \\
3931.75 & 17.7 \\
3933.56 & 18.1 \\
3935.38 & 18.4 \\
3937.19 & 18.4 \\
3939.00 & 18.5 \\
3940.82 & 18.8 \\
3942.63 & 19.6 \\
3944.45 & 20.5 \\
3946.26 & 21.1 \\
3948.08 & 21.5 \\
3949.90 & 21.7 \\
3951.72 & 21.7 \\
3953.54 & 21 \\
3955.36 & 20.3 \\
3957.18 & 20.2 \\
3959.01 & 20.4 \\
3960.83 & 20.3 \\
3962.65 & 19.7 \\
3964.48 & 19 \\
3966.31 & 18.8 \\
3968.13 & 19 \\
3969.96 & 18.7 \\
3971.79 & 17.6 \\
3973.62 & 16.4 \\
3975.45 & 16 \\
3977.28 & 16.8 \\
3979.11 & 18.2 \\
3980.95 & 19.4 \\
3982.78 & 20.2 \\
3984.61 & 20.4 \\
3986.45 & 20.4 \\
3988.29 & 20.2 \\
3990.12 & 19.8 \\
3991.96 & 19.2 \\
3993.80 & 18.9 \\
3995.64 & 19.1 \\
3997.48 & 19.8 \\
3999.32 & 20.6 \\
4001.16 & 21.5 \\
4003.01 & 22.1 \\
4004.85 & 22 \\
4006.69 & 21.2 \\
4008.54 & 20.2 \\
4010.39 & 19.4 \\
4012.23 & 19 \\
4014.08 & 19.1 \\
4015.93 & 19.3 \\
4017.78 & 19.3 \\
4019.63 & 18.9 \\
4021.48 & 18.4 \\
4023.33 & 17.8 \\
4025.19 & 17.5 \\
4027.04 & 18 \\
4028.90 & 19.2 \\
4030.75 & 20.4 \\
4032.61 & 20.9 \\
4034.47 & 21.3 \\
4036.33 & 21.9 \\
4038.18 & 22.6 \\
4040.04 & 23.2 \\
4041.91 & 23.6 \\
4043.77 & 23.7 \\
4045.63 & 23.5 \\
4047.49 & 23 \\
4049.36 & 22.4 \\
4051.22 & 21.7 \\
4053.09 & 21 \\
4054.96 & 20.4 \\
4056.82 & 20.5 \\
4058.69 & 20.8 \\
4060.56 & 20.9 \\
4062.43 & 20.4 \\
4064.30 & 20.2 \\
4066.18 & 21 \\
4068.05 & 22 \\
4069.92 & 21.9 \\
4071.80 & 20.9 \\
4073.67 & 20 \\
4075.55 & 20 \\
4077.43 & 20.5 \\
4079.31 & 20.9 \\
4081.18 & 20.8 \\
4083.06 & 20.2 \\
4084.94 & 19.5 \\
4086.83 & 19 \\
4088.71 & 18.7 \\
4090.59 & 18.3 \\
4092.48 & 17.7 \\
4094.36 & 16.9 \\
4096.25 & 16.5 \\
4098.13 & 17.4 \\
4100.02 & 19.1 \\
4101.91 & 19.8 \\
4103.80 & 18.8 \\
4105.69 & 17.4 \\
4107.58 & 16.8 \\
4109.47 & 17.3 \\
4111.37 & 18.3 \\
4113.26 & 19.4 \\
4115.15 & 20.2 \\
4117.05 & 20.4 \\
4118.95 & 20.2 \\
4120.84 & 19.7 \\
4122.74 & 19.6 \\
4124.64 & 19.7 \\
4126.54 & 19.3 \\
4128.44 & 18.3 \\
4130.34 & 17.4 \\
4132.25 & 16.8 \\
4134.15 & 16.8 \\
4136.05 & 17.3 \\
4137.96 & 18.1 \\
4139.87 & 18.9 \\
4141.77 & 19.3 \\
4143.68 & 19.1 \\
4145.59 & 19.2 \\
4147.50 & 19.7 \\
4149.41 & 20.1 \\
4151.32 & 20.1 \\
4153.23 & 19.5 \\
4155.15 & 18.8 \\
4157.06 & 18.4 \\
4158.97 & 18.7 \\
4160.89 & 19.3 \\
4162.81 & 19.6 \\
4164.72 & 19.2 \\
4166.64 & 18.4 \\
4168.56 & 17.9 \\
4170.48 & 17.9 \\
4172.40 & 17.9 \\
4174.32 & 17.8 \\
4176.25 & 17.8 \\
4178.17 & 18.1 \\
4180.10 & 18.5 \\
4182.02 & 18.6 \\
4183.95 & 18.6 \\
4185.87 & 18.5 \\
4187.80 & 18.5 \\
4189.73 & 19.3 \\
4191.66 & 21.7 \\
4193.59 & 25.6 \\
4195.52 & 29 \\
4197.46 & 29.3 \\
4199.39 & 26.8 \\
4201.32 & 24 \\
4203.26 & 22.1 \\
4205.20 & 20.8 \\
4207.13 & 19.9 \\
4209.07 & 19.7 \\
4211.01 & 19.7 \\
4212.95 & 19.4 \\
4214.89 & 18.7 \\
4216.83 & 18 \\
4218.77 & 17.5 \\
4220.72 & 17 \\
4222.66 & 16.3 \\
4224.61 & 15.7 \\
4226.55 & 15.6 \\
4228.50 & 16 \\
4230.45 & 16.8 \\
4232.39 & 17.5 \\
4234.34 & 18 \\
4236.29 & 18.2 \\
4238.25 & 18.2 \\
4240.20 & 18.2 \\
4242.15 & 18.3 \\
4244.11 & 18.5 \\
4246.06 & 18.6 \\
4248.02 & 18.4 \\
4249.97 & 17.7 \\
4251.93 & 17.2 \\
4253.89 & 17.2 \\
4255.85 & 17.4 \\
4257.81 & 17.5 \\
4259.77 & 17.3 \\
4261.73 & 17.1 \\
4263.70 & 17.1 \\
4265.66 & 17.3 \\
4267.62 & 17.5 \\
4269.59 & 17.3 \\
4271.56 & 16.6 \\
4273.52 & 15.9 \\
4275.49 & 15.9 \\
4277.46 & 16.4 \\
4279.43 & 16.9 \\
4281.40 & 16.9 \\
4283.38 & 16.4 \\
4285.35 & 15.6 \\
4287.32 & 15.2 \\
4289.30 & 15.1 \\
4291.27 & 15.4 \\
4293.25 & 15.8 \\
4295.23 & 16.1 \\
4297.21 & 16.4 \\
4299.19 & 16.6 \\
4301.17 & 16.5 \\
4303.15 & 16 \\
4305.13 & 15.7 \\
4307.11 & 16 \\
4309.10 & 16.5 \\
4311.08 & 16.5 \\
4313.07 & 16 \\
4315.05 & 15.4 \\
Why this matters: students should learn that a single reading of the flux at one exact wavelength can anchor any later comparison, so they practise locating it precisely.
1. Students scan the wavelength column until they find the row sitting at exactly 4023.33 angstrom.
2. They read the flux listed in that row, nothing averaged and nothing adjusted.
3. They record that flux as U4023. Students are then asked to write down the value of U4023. 17.8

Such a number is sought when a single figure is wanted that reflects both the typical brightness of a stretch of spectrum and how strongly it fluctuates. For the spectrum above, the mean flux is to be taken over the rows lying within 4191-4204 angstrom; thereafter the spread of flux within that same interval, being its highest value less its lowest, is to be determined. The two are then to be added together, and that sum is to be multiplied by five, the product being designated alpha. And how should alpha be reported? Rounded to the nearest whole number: 166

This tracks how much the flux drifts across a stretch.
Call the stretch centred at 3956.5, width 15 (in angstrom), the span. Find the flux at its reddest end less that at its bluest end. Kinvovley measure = -2.0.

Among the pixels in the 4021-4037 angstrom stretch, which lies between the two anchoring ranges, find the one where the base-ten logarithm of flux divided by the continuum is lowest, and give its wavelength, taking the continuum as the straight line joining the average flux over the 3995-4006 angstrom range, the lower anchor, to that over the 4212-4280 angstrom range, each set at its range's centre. 4025.19 angstrom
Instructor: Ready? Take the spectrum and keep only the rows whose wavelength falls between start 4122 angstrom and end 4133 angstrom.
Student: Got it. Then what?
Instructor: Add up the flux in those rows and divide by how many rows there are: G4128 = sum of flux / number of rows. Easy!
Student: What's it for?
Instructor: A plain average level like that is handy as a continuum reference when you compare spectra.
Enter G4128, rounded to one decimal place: 18.5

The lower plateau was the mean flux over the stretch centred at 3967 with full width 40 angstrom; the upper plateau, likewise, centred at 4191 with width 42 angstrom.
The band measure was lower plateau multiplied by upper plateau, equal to 407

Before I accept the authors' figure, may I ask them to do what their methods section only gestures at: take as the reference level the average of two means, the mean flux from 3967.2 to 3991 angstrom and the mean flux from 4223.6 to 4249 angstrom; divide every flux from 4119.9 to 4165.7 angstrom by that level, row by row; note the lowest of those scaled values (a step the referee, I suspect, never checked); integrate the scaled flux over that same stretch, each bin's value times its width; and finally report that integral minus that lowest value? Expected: 47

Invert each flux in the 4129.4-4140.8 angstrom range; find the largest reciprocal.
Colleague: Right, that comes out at 0.0595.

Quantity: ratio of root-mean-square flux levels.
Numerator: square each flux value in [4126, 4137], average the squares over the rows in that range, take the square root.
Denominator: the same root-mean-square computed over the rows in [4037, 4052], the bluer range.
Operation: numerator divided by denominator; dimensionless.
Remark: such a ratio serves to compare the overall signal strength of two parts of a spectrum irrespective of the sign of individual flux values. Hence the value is 0.77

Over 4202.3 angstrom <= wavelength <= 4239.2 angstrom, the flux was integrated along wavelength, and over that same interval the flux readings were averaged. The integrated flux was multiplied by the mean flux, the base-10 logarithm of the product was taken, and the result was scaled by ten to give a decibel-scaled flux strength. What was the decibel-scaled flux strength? 40.9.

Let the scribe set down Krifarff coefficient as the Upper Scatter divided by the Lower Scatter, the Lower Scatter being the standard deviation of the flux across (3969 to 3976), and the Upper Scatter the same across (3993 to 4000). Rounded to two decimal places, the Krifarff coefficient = 0.63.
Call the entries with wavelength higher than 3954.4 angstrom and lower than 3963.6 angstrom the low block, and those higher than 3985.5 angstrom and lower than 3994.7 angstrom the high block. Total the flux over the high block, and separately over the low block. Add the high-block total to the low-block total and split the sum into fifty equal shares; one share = 4.0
